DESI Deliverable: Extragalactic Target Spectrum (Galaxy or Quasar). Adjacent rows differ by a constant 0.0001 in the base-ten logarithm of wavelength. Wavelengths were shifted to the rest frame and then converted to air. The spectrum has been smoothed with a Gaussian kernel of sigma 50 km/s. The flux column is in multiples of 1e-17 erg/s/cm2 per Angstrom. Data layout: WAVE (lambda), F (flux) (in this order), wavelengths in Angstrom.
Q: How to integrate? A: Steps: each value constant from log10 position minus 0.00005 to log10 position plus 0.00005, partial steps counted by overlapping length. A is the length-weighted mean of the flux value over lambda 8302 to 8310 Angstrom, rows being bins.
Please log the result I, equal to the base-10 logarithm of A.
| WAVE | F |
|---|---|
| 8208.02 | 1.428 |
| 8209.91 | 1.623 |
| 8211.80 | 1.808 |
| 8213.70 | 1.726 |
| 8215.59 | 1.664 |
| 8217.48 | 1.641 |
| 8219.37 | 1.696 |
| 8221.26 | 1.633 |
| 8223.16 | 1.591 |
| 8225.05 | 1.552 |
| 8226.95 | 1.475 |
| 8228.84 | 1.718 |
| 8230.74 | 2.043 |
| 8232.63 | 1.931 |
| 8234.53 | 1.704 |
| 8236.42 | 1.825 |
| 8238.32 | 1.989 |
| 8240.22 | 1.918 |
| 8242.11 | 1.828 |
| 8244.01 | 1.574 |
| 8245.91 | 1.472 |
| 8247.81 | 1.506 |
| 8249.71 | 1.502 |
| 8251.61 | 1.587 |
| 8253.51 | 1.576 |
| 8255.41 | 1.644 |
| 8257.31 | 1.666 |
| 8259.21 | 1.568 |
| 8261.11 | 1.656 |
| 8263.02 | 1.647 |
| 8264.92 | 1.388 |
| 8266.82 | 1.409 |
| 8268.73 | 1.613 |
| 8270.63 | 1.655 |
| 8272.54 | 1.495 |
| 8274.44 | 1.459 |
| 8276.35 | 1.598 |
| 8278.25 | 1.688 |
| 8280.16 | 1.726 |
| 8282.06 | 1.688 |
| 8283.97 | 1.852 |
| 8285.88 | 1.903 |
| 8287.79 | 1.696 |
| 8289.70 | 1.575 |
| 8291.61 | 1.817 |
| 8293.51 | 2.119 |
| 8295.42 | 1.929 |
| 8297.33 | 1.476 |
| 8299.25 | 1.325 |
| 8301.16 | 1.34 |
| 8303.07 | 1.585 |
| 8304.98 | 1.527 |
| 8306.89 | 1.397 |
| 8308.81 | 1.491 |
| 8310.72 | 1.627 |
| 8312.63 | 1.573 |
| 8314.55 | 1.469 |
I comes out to 0.18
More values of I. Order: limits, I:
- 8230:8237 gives 0.27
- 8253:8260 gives 0.21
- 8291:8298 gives 0.27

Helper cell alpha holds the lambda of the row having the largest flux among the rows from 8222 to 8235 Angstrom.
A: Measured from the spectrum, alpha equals 8230.74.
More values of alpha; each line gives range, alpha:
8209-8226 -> 8211.80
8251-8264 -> 8257.31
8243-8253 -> 8251.61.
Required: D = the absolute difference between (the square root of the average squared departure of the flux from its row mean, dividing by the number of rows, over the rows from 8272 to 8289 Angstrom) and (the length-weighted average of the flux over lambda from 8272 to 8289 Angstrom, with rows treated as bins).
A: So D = 1.54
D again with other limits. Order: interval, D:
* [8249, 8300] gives 1.47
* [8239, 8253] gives 1.47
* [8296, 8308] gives 1.36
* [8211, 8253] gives 1.53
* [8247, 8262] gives 1.53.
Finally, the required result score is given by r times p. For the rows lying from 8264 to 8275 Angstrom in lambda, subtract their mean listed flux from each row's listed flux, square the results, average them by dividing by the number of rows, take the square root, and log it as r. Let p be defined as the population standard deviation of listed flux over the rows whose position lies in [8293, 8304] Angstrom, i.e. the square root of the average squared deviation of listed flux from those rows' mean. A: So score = 0.030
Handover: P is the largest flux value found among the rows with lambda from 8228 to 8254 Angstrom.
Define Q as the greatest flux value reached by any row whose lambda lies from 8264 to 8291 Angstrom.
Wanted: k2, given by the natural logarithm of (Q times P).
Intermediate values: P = 2.043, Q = 1.903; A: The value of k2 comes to 1.36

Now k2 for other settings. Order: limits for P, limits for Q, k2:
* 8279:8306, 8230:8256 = 1.47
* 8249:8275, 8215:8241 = 1.22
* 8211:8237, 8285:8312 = 1.47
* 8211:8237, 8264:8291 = 1.36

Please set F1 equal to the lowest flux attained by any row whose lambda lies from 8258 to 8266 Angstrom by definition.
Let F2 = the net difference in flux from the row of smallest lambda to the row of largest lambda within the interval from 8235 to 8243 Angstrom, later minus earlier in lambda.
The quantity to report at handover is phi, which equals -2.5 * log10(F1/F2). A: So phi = -6.7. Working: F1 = 1.388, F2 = 0.00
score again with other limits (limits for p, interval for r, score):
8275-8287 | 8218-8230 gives 0.009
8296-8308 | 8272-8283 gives 0.010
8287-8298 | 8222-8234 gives 0.044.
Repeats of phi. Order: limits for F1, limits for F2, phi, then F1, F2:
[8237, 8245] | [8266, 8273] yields -3.2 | 1.574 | 0.09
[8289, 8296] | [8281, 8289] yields -5.7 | 1.575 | 0.01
